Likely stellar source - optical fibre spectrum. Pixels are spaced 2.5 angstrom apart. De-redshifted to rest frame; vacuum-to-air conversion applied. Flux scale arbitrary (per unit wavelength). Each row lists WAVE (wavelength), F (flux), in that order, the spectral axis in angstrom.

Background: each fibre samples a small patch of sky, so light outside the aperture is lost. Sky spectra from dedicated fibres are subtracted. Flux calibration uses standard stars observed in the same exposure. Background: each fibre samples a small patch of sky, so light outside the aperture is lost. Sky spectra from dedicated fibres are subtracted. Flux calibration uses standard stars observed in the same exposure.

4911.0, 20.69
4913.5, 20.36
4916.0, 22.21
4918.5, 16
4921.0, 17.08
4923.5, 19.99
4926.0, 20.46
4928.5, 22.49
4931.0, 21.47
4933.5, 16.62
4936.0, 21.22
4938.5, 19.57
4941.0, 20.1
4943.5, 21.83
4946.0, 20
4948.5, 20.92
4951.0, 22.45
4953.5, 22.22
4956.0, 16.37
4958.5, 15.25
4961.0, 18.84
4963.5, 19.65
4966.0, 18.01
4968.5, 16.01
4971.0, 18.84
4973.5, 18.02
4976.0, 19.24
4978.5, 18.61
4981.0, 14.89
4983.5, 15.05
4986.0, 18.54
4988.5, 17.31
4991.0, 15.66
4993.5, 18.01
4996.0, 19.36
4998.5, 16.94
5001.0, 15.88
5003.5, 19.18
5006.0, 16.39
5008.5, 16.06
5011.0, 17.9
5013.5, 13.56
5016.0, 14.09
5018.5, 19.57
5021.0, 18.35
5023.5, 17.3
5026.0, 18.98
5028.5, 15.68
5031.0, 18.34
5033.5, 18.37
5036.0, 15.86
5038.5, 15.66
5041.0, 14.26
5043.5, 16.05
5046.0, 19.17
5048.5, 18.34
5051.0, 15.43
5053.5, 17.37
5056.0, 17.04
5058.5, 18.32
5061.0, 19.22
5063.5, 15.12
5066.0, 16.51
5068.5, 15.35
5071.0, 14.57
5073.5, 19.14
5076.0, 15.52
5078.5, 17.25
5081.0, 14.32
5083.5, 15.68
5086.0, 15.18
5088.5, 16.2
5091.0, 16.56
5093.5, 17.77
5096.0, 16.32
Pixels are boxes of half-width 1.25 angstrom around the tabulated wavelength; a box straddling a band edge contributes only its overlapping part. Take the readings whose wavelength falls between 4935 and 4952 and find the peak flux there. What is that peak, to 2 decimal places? 22.45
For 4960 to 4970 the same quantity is 19.65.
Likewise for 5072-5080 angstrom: 19.14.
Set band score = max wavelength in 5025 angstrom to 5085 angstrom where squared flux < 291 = 5083.5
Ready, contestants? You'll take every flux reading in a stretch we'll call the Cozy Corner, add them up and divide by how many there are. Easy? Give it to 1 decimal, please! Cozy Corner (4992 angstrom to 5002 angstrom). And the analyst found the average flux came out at 17.5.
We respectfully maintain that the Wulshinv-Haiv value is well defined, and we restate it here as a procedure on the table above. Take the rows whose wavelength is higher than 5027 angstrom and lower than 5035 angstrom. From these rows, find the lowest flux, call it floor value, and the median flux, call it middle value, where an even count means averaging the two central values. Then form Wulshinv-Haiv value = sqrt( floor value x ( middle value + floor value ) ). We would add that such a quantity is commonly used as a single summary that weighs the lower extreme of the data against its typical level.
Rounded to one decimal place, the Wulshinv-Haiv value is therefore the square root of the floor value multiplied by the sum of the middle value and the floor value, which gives 23.1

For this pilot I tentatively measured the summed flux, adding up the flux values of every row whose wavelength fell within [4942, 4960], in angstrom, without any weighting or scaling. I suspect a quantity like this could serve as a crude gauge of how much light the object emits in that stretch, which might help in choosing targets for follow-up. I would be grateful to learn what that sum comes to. 139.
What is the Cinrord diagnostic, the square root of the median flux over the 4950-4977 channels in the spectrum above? 4.34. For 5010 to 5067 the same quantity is 4.16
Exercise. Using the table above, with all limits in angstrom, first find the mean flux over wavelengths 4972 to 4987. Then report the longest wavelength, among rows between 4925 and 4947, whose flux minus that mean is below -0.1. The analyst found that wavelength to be 4933.5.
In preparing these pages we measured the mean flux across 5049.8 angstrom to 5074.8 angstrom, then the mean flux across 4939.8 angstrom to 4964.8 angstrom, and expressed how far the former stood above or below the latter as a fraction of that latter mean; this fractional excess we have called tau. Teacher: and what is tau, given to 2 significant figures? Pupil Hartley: -0.15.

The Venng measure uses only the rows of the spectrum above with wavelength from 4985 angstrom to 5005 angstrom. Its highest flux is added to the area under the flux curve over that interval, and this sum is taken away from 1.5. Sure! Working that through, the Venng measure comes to -370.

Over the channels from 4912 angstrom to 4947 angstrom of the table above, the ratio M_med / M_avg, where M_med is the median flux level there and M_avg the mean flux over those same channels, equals 1.01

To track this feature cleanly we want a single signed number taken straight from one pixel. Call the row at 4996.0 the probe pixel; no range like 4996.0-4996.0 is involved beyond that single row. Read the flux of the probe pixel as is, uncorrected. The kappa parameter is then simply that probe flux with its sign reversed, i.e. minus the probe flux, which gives -19.4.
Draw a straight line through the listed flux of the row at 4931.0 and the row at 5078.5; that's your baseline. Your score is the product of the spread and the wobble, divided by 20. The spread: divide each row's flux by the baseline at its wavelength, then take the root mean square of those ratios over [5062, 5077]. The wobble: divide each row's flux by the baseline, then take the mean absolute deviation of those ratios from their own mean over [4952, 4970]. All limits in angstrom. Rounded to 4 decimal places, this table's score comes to 0.0042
